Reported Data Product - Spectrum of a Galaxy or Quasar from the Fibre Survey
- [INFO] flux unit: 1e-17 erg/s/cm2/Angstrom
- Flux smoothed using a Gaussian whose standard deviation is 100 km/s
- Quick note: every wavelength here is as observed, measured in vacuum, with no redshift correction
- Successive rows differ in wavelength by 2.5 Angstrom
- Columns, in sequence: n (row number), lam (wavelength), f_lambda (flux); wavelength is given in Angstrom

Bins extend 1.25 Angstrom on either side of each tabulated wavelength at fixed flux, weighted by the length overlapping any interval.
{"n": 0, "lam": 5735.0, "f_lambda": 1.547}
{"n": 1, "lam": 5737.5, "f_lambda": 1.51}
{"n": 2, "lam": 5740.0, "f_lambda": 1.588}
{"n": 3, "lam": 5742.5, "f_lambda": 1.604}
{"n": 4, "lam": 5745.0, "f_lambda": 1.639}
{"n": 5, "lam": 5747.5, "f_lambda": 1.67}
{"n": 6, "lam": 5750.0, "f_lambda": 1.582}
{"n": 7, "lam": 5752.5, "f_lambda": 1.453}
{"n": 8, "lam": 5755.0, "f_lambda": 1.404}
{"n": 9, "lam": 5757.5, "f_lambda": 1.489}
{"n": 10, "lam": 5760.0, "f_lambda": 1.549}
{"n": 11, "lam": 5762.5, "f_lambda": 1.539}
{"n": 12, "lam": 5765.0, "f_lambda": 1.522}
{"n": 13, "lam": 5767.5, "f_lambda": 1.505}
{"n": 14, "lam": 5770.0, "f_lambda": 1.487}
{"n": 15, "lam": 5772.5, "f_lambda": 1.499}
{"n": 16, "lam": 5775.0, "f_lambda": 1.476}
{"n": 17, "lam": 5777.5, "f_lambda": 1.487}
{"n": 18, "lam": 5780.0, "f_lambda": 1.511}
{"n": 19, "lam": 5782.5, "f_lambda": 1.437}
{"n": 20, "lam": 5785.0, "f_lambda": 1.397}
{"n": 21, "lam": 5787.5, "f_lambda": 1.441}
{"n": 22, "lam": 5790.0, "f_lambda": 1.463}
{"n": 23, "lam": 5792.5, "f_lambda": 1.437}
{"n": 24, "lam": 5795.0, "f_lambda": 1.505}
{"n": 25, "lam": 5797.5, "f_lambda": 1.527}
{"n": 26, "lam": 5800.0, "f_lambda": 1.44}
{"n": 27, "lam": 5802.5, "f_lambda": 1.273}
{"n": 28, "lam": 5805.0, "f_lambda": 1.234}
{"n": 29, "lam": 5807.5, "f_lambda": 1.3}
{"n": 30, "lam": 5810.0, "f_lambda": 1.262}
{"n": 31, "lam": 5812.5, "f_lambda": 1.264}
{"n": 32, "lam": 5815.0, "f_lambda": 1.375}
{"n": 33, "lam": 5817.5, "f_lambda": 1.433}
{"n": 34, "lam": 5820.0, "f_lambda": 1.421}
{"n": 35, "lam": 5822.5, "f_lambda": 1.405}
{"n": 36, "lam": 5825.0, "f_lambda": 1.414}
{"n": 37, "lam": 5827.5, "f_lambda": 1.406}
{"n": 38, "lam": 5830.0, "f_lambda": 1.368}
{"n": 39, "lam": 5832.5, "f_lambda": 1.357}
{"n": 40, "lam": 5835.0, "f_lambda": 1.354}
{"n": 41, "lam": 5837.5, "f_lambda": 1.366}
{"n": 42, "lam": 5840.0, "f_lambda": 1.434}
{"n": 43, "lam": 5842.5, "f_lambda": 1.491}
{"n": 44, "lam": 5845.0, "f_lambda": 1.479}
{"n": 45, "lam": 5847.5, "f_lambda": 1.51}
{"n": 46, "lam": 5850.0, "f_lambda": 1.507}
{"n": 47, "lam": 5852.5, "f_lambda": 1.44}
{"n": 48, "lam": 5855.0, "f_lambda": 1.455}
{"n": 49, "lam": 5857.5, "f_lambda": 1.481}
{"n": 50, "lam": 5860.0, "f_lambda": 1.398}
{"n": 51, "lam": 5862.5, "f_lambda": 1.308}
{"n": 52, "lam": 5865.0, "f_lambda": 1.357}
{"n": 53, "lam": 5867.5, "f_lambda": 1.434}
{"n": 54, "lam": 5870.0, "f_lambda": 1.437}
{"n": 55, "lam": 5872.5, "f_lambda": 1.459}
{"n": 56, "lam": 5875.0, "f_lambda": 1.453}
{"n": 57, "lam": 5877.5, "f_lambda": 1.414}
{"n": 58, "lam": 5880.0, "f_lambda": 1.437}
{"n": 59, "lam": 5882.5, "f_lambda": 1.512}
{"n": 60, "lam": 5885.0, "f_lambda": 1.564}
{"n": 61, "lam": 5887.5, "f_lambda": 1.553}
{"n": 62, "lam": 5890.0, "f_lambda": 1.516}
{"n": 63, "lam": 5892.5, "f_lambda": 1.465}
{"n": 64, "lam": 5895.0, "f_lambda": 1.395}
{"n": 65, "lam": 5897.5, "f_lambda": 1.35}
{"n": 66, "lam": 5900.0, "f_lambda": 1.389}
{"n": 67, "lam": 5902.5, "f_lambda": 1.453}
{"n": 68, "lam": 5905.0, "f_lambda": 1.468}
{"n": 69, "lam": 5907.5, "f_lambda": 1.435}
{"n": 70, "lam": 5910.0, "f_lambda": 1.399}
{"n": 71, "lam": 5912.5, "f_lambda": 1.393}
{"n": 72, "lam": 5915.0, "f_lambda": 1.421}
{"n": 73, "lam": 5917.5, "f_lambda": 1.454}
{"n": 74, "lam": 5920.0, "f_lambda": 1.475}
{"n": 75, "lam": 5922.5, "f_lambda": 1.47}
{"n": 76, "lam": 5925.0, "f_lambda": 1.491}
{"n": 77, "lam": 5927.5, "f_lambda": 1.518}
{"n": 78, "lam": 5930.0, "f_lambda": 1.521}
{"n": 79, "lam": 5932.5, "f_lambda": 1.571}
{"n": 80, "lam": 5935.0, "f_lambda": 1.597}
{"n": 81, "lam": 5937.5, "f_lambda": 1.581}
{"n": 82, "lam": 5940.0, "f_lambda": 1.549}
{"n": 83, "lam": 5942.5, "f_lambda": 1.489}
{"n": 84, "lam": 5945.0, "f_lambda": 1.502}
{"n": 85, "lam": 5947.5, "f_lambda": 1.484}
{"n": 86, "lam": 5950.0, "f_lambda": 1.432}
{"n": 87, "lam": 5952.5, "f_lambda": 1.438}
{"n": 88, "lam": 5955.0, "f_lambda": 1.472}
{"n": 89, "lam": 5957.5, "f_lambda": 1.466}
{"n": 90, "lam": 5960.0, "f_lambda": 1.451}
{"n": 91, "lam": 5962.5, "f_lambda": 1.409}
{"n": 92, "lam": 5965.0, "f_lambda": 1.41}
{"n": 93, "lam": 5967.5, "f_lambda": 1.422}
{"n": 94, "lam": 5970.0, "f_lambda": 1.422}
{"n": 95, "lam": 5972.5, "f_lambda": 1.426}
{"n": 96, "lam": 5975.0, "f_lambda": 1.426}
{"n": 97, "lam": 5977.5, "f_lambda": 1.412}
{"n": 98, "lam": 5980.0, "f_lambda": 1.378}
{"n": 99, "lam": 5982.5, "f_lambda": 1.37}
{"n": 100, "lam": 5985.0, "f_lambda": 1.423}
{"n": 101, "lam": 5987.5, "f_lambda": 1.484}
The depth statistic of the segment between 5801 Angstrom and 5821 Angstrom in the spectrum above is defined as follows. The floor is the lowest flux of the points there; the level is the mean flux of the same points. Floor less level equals -0.09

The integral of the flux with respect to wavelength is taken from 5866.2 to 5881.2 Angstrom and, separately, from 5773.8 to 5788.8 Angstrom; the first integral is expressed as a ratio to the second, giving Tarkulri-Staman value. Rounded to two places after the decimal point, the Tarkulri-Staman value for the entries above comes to 0.99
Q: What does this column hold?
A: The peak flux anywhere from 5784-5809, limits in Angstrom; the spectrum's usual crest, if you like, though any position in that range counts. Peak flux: 1.527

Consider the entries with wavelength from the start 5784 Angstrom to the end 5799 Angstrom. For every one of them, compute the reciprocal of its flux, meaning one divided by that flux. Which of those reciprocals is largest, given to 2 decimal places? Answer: 0.72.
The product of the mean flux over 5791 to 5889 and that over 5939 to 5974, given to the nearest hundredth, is 2.06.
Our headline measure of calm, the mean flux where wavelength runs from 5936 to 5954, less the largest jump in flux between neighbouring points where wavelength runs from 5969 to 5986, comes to 1.44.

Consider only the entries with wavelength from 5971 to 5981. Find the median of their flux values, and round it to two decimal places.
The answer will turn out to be 1.42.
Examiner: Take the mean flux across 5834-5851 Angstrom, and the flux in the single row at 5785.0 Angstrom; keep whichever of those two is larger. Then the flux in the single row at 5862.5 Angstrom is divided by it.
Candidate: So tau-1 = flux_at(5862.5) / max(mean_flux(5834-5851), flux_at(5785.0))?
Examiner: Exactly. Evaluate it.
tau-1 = 0.90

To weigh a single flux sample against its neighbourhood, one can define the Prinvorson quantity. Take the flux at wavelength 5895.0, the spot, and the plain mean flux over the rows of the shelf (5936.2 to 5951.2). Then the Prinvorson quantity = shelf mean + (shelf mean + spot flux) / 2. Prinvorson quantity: 2.96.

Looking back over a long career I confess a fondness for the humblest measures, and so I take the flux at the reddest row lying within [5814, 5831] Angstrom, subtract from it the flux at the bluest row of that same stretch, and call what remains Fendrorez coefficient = -0.007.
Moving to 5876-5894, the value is 0.051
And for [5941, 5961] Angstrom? -0.038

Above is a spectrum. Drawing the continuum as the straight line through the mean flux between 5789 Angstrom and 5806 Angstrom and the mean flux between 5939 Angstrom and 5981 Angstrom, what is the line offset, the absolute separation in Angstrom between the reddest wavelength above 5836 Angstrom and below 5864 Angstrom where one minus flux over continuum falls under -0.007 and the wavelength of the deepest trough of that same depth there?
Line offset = 5.0 Angstrom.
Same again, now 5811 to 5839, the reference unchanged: 5.0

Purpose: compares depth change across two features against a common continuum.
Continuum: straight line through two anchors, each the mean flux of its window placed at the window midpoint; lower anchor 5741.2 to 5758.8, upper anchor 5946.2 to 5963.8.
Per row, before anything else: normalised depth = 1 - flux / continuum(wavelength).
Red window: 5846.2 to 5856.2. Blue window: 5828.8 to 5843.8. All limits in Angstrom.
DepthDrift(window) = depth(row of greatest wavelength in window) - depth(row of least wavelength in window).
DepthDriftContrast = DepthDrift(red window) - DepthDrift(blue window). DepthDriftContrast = 0.120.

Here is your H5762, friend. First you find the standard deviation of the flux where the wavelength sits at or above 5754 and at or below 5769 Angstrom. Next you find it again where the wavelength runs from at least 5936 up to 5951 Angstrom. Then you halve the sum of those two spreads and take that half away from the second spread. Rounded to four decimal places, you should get 0.0000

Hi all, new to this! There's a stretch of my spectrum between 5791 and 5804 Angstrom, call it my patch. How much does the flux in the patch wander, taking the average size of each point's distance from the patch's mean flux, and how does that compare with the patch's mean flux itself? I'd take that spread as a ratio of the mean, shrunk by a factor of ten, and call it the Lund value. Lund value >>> 0.0046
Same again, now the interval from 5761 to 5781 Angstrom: 0.0011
